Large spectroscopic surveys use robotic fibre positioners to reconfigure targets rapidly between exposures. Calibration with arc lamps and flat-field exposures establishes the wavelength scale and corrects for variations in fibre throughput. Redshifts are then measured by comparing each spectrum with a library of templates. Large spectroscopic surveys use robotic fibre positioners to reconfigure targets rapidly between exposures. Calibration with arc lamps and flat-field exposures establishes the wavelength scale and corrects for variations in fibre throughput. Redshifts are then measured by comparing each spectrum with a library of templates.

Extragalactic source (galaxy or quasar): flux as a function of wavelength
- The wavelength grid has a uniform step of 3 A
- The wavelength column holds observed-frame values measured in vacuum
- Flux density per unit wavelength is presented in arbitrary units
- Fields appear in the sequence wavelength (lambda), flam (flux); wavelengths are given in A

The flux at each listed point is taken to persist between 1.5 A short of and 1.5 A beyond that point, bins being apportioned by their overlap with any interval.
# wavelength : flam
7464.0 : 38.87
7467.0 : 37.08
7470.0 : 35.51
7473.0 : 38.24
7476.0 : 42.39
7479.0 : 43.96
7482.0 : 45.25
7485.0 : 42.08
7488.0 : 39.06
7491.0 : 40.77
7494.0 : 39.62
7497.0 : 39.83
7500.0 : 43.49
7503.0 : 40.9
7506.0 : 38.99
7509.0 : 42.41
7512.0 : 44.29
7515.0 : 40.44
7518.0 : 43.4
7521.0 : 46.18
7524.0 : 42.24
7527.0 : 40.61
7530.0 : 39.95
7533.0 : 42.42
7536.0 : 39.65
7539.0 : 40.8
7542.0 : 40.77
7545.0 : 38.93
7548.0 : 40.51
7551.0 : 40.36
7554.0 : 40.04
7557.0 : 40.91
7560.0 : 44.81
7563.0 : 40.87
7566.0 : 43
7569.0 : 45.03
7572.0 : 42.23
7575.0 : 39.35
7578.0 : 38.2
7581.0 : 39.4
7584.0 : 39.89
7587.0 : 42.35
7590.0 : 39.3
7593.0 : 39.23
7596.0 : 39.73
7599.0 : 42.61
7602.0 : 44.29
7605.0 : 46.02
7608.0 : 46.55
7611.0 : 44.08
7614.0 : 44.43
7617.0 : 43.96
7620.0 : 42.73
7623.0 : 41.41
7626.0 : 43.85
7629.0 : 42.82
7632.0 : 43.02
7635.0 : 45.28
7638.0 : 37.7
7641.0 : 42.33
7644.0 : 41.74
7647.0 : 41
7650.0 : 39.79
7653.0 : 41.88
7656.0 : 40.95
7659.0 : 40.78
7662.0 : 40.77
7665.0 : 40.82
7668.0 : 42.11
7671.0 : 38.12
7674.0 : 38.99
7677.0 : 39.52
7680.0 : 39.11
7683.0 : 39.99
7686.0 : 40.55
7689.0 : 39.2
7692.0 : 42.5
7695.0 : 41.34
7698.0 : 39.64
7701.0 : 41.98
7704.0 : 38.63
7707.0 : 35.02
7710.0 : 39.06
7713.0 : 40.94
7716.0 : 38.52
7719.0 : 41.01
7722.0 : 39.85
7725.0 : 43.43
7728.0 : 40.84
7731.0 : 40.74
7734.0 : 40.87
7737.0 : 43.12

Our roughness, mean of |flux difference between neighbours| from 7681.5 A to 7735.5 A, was 2.1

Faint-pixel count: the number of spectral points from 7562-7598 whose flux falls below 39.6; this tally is 5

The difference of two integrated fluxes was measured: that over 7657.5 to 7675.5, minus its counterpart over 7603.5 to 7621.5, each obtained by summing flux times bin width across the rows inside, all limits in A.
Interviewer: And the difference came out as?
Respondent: -79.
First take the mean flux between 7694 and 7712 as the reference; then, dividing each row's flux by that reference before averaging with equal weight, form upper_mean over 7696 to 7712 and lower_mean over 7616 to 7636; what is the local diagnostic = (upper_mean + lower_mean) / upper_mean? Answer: 2.11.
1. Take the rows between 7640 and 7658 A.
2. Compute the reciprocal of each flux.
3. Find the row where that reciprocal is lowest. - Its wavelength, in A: 7641.0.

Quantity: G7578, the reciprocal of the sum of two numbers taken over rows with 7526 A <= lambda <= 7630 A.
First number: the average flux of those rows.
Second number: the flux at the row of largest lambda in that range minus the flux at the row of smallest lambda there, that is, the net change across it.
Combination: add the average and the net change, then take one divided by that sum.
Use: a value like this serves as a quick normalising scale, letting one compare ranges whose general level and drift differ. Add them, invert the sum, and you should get 0.0228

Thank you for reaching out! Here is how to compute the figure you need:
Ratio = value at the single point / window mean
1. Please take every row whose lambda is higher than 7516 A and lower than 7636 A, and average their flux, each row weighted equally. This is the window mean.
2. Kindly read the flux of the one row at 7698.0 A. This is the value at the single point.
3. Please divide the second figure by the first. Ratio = 0.94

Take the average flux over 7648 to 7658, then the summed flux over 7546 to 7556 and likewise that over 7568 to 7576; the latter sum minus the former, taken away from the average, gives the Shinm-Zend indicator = 35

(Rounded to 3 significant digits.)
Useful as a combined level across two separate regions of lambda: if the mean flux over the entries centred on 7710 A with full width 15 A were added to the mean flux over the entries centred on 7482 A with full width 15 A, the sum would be 81.0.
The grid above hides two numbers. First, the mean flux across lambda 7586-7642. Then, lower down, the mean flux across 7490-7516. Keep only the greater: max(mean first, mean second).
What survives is 42.7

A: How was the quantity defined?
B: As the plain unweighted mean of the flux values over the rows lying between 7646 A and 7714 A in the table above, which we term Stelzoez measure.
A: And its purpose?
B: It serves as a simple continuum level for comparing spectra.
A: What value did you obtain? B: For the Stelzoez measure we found 40.1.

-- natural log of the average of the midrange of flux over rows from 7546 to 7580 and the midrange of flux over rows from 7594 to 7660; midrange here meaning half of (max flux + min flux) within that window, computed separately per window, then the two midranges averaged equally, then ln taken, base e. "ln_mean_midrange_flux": 3.73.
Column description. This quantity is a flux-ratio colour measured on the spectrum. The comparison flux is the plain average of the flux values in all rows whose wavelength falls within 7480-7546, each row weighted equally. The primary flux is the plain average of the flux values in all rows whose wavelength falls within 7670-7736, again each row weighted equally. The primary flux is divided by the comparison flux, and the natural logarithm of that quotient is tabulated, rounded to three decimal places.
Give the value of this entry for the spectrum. -0.036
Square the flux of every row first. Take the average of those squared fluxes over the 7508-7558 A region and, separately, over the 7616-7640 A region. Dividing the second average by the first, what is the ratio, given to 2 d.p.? 1.06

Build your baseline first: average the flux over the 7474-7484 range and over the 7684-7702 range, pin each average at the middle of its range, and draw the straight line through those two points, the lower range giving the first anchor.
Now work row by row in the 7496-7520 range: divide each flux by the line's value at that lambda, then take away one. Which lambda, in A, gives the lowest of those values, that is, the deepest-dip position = 7506.0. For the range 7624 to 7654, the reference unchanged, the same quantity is 7638.0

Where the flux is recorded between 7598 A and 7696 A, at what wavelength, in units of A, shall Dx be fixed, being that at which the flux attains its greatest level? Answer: 7608.0 A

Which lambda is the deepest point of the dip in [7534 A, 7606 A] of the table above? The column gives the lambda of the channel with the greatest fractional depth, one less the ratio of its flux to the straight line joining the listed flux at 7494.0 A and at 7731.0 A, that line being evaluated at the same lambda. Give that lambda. 7578.0 A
